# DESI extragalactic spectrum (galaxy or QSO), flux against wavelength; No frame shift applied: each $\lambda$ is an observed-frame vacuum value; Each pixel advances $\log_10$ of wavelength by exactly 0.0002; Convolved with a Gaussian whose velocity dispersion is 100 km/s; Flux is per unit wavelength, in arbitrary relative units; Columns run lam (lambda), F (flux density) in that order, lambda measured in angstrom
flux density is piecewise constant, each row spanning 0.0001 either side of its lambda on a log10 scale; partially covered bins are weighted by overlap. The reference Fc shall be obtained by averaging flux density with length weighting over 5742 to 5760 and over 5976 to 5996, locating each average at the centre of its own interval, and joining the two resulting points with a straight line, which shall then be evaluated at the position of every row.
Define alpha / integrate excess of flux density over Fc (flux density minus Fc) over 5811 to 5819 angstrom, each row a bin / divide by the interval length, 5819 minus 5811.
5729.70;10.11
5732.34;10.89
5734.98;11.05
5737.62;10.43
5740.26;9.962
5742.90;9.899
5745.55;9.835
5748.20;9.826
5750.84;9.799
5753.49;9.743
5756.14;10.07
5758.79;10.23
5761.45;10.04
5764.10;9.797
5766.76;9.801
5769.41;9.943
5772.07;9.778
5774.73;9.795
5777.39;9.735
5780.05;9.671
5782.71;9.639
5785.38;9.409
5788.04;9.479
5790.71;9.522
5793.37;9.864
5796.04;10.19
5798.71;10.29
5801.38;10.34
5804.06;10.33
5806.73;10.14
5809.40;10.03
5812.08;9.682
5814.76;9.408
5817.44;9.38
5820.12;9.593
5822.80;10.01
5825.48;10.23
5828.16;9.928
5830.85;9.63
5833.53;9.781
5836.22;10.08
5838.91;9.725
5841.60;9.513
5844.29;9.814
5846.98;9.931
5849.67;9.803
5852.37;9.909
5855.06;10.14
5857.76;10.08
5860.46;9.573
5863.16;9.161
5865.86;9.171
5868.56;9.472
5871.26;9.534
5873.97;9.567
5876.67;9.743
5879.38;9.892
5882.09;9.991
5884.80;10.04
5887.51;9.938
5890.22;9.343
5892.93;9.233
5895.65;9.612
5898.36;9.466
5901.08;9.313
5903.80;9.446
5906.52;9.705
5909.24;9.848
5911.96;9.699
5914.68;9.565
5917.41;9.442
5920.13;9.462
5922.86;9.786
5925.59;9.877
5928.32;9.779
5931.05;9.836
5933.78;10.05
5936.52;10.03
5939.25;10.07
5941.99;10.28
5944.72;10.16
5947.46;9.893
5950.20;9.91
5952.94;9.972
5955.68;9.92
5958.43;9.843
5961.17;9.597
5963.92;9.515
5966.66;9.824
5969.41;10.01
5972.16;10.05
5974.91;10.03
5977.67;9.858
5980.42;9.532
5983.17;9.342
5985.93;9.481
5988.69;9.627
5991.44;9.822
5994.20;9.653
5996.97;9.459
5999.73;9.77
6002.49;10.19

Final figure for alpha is -0.3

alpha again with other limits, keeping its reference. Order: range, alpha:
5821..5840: 0.1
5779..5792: -0.3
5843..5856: 0.1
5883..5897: -0.1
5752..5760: 0.1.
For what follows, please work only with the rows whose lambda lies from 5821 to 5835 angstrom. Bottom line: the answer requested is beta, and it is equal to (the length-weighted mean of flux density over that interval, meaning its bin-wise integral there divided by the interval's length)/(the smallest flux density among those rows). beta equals 1.029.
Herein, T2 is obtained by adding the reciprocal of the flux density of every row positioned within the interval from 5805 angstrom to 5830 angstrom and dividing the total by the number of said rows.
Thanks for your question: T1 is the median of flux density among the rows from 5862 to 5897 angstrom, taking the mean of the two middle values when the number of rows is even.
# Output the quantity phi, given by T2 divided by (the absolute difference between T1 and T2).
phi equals 0.0108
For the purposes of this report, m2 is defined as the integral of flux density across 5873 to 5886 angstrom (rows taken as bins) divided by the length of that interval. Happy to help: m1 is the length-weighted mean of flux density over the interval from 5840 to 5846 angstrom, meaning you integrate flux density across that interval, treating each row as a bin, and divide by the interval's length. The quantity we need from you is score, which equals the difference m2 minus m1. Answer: 0.17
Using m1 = 9.7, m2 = 9.85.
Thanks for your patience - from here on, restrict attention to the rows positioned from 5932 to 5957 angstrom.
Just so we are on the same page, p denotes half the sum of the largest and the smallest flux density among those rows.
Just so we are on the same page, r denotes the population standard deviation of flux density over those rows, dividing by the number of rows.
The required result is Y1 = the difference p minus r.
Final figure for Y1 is 9.97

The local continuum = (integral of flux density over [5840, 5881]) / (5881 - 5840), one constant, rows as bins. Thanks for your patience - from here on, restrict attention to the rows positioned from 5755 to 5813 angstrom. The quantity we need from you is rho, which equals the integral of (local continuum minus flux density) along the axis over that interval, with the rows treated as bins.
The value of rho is -12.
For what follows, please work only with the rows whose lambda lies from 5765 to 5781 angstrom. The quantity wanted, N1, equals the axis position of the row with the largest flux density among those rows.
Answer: 5769.41 angstrom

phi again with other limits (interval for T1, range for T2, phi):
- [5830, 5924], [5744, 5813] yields 0.0105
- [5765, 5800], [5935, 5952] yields 0.0103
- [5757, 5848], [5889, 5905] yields 0.0110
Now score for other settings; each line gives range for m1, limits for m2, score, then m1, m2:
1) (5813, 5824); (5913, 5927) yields 0.03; 9.6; 9.63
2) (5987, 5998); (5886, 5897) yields -0.10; 9.6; 9.54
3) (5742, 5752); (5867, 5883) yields -0.15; 9.8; 9.69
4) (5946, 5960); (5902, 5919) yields -0.29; 9.9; 9.61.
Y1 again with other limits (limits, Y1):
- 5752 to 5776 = 9.83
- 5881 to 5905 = 9.34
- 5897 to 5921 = 9.42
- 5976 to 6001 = 9.43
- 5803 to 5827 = 9.52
